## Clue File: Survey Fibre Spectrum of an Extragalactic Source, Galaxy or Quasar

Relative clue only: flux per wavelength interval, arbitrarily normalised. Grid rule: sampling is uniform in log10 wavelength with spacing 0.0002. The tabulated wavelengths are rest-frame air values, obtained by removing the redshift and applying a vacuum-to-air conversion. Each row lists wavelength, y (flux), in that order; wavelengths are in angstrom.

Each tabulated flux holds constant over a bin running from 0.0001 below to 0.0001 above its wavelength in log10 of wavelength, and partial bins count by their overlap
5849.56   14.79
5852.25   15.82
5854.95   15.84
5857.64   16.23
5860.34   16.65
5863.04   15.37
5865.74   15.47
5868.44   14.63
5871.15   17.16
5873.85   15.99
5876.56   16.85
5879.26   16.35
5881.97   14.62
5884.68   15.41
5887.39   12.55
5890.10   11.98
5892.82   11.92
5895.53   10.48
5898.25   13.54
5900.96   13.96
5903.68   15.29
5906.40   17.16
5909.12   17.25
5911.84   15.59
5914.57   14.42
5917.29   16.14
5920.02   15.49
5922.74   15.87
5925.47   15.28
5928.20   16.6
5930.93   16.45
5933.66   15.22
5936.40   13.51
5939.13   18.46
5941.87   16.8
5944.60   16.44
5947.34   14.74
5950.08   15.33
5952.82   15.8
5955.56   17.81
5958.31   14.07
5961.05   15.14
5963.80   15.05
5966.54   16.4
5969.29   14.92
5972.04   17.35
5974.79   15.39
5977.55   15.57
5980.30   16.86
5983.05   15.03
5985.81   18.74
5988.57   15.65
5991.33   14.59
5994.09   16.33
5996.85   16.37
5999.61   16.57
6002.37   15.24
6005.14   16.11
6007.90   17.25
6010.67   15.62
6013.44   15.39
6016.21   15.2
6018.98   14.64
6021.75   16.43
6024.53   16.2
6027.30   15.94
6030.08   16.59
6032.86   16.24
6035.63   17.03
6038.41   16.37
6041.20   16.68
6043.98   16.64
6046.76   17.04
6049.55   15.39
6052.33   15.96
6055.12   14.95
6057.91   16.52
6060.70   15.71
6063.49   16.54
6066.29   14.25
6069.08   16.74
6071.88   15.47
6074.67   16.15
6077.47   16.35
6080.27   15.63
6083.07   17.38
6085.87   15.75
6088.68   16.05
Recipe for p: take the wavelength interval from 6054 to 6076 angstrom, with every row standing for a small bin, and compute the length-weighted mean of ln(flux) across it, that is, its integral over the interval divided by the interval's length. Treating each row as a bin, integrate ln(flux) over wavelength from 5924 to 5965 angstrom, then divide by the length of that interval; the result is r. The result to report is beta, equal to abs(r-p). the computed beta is 0.004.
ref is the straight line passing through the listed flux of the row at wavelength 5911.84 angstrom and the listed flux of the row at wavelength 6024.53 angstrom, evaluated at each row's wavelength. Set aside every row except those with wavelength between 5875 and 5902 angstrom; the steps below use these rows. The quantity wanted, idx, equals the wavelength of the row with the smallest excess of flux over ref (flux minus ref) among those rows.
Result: 5895.53 angstrom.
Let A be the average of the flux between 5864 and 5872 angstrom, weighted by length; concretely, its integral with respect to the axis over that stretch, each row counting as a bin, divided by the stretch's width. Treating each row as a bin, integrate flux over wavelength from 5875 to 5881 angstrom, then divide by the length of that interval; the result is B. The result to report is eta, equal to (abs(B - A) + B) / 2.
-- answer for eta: 8.6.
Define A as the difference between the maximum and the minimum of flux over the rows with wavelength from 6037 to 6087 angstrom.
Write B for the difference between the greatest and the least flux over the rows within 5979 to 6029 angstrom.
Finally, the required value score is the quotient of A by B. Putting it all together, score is 0.8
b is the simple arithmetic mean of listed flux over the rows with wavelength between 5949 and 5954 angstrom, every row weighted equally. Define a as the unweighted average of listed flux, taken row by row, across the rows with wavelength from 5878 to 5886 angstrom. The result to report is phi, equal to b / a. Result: 1.01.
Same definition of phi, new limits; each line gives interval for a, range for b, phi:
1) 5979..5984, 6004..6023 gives 0.99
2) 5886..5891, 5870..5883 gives 1.32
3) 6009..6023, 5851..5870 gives 1.02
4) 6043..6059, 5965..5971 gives 0.97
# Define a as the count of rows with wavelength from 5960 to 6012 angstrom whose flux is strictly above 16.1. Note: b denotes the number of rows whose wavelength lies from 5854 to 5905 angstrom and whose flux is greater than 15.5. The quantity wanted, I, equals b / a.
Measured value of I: 0.8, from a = 9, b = 7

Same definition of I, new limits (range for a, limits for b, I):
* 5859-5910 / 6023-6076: 2.5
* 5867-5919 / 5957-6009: 1.8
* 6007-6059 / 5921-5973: 0.9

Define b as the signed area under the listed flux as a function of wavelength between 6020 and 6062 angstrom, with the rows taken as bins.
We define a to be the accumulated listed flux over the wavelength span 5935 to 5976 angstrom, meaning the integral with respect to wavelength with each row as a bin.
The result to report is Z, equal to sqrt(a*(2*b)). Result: 940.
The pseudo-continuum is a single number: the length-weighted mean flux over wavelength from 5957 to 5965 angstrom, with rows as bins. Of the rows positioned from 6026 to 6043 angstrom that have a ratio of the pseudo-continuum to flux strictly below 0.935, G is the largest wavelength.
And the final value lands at 6041.20 angstrom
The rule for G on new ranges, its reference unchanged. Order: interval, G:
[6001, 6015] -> 6007.90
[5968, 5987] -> 5985.81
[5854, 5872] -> 5871.15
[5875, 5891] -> 5879.26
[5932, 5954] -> 5952.82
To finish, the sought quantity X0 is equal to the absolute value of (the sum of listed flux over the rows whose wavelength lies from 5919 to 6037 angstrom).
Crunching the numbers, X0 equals 686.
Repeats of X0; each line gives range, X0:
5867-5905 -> 201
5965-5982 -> 96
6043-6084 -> 241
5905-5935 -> 175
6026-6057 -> 179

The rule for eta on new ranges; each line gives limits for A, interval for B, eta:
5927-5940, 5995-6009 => 8.3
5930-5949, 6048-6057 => 8.0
